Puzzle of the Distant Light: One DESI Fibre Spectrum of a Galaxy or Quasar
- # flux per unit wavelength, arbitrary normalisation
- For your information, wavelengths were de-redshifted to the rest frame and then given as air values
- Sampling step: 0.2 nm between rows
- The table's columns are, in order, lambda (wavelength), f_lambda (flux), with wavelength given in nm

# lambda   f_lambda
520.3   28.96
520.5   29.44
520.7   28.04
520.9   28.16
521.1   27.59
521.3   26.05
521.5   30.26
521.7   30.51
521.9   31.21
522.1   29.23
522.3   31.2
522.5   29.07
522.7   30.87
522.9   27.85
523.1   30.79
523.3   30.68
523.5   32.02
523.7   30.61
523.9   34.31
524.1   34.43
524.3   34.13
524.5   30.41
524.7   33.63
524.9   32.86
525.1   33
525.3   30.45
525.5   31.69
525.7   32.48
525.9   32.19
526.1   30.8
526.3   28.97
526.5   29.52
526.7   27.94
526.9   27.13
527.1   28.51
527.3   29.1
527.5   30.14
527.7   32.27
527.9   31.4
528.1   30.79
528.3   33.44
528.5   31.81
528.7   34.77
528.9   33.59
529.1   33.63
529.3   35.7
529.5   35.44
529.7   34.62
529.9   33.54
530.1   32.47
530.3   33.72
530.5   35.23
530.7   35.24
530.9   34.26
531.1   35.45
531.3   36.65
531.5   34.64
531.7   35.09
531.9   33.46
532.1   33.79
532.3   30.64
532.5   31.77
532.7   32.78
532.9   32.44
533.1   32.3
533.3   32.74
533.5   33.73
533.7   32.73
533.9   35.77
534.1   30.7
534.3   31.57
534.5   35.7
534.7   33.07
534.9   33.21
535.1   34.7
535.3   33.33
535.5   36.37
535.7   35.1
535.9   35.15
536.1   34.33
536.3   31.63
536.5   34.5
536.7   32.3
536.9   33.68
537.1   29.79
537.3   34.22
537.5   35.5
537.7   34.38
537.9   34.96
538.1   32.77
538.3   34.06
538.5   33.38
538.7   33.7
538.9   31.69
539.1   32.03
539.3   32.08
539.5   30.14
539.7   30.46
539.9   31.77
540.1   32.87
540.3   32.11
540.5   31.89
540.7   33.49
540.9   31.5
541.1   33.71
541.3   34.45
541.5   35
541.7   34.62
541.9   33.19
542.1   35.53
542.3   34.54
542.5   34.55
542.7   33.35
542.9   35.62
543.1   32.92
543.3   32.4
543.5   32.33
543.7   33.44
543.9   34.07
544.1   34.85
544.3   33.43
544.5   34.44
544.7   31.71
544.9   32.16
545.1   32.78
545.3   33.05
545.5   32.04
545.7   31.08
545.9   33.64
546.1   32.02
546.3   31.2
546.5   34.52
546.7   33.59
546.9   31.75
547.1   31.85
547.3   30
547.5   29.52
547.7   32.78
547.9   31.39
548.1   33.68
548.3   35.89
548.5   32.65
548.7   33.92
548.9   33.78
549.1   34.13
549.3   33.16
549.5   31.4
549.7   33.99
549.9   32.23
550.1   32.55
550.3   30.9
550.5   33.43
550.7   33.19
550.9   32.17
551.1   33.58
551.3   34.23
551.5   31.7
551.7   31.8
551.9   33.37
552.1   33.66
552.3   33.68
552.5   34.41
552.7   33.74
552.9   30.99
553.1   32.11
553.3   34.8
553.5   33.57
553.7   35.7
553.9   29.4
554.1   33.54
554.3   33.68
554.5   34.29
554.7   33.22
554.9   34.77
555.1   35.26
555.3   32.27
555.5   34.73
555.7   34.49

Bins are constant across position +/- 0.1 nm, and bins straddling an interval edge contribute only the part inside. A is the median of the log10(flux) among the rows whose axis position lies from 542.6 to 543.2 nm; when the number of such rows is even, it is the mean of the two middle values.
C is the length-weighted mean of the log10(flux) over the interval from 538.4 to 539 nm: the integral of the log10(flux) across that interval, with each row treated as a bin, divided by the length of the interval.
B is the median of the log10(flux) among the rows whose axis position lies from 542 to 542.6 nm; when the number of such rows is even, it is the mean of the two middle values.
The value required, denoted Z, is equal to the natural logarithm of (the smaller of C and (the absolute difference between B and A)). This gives -4.2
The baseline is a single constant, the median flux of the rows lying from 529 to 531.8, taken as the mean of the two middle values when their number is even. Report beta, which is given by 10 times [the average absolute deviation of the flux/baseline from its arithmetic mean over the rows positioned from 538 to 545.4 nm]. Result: 0.31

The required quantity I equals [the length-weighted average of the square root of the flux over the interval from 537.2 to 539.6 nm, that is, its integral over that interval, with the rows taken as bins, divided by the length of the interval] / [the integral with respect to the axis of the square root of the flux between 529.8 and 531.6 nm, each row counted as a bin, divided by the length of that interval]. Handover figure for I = 0.98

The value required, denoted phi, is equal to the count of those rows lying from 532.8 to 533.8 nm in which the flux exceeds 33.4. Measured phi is 1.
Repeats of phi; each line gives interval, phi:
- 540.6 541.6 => 4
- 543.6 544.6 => 5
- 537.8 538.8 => 3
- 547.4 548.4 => 2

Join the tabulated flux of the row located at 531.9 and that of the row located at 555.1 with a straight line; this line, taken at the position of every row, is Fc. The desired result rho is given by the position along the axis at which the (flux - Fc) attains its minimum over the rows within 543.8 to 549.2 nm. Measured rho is 547.5 nm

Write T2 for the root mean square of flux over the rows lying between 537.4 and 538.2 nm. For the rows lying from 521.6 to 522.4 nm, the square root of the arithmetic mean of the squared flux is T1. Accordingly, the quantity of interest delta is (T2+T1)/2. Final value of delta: 32.5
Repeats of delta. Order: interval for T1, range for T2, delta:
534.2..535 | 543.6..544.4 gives 33.7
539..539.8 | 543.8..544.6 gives 32.7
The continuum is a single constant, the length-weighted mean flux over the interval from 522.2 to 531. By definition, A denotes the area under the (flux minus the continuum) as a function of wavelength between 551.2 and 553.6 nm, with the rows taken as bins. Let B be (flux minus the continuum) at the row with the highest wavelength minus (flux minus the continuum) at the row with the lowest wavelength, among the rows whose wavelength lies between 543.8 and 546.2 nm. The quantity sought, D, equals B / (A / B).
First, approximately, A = 2.9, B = -2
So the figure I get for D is 1.5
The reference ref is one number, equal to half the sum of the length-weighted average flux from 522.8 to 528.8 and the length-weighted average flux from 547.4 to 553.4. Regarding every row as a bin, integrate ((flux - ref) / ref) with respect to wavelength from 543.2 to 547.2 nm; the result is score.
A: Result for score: 0.09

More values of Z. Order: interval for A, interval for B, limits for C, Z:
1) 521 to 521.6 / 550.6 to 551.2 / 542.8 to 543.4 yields -2.5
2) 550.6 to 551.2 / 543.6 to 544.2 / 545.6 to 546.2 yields -4.5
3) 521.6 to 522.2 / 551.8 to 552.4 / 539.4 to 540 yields -3.2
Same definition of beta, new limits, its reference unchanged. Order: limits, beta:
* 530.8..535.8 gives 0.39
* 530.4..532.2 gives 0.21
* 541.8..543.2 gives 0.27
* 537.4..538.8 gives 0.21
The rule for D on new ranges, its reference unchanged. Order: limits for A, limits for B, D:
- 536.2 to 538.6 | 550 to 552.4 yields 0.4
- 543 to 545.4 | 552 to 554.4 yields 0.0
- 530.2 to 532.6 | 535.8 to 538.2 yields 1.1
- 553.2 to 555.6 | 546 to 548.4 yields 3.5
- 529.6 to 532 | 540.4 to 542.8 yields 0.3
